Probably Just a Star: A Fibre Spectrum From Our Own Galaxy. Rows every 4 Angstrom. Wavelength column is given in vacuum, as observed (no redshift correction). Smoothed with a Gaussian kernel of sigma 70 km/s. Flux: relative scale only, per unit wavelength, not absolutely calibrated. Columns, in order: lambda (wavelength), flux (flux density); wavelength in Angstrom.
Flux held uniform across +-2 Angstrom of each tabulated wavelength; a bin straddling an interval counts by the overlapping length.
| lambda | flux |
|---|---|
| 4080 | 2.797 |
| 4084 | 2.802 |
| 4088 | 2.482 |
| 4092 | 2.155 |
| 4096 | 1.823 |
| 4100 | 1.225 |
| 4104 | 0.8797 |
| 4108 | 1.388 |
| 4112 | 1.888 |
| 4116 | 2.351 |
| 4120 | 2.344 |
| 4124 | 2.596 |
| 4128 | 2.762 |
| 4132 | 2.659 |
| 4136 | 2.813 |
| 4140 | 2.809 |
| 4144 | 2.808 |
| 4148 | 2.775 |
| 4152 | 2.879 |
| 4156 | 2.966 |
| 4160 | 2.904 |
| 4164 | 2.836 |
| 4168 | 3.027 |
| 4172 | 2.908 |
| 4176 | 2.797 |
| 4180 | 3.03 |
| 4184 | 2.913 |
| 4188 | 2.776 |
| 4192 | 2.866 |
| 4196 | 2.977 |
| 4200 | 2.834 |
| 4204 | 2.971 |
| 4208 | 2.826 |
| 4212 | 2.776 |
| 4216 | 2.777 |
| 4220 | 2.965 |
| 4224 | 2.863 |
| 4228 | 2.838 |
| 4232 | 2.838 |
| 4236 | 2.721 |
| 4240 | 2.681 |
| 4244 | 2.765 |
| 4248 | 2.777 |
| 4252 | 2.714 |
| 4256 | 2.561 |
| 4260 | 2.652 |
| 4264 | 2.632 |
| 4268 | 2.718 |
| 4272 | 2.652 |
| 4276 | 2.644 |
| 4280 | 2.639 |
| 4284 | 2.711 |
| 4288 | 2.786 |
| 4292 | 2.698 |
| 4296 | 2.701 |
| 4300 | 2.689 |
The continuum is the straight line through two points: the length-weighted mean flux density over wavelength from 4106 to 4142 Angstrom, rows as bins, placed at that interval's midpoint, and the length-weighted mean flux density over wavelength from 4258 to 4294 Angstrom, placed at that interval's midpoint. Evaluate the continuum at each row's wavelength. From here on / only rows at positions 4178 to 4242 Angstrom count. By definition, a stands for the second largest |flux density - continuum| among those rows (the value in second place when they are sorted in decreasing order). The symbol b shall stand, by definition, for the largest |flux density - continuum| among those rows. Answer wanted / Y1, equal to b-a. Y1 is 0.082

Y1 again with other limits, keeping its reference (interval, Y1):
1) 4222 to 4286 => 0.032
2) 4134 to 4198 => 0.019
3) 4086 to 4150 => 0.353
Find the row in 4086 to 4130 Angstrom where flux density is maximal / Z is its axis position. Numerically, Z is 4128 Angstrom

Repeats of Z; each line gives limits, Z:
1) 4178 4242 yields 4180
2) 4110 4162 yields 4156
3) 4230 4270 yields 4232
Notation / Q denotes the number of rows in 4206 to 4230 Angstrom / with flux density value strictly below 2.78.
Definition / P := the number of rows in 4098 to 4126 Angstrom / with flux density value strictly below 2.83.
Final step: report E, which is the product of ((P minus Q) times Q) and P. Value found 70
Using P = 7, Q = 2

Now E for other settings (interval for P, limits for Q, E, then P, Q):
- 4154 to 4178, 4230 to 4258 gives -30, 1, 6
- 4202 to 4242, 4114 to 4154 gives -30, 5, 6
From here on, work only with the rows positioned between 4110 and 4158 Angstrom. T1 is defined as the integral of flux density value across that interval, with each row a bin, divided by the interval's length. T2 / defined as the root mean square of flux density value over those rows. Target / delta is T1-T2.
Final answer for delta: -0.0161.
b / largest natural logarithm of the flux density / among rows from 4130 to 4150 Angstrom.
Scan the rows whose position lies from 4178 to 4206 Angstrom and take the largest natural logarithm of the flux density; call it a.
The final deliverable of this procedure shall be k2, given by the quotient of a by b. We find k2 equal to 1.07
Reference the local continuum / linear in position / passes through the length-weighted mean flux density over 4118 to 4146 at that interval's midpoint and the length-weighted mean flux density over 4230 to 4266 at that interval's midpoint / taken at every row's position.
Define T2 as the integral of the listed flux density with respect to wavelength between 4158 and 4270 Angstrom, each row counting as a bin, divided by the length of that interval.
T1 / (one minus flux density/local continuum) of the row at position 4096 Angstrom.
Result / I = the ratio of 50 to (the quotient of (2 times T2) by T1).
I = 3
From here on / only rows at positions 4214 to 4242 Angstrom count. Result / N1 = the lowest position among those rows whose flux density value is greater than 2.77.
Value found 4216 Angstrom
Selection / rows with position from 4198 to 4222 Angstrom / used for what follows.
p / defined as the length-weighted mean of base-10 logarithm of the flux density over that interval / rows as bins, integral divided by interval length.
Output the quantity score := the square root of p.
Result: 0.675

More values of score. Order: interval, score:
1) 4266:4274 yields 0.655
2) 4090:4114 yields 0.417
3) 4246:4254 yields 0.662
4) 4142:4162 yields 0.676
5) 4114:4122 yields 0.609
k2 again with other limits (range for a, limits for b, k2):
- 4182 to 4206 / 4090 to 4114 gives 1.42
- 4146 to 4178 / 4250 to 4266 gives 1.11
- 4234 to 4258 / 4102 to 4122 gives 1.19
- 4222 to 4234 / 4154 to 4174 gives 0.95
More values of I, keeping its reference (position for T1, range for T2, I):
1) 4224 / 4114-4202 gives -1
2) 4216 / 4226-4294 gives 0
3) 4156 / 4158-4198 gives -1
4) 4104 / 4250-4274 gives 6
